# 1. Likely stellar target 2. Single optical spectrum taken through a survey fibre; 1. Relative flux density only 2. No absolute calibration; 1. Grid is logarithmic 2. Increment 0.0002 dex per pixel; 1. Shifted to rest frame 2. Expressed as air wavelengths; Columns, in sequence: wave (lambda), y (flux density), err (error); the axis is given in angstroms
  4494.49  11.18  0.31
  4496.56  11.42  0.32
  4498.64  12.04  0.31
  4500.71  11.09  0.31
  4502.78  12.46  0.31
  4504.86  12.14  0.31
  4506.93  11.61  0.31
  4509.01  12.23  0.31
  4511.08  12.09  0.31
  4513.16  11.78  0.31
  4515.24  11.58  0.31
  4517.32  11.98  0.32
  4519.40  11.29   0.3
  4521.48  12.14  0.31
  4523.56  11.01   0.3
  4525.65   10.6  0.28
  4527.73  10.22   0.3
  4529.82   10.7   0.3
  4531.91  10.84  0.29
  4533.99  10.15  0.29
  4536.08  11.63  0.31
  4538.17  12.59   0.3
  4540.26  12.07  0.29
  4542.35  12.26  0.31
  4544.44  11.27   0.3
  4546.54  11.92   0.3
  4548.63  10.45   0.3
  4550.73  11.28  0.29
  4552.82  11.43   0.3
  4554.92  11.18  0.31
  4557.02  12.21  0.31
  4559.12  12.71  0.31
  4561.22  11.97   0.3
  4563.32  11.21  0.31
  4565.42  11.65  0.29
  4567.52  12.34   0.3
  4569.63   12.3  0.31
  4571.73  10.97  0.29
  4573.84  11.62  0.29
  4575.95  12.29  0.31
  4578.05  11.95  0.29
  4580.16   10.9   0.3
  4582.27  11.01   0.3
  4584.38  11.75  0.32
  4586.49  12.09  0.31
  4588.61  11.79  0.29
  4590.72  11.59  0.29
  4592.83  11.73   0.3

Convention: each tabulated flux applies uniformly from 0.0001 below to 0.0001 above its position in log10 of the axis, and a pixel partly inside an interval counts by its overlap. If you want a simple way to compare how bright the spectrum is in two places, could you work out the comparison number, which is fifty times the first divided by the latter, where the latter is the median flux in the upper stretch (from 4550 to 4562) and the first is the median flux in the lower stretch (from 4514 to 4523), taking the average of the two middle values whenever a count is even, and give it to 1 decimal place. 50.3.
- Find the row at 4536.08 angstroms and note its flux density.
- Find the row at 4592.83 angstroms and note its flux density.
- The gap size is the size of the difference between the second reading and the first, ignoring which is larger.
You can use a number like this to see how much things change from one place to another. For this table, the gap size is 0.10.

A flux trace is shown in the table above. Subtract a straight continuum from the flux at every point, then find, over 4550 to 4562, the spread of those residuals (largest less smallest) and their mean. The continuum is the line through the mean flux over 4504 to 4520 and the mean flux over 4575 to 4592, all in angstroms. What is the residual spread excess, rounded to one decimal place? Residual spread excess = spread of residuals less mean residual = 1.5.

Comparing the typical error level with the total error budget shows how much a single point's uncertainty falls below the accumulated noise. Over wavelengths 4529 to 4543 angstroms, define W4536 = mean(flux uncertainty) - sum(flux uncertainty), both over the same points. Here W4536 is -1.8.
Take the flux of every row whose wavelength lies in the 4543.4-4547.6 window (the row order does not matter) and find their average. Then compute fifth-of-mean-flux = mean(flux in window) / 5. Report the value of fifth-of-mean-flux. 2.32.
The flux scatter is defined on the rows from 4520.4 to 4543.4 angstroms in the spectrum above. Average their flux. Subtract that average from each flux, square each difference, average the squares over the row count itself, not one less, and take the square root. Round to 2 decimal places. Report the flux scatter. 0.83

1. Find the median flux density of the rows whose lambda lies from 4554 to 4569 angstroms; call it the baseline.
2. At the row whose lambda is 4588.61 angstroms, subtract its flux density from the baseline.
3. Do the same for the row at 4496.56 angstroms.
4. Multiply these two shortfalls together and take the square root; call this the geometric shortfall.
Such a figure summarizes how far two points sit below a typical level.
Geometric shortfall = 0.31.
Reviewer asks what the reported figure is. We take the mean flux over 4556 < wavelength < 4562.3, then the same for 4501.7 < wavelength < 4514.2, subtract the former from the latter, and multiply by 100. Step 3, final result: -24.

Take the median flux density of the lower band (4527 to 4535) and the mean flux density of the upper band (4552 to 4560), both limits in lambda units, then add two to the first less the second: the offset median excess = 0.6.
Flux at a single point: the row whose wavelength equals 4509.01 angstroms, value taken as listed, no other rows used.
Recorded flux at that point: 12.23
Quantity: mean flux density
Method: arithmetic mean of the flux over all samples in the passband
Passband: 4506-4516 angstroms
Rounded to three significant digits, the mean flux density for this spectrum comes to 11.9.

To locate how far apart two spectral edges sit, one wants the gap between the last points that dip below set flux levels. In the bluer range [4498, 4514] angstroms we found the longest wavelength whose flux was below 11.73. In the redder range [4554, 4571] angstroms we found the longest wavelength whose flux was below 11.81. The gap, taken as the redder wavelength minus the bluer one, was 58.5 angstroms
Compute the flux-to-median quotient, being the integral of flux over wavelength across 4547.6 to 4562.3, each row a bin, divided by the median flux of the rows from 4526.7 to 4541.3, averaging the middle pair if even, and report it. 15.7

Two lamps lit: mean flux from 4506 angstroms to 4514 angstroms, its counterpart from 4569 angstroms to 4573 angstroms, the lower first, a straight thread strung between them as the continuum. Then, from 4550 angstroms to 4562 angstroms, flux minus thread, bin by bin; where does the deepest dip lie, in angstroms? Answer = 4554.92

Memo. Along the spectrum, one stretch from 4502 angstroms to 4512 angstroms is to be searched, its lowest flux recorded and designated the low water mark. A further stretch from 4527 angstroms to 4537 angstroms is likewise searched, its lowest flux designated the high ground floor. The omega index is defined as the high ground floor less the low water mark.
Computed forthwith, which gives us -1.46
